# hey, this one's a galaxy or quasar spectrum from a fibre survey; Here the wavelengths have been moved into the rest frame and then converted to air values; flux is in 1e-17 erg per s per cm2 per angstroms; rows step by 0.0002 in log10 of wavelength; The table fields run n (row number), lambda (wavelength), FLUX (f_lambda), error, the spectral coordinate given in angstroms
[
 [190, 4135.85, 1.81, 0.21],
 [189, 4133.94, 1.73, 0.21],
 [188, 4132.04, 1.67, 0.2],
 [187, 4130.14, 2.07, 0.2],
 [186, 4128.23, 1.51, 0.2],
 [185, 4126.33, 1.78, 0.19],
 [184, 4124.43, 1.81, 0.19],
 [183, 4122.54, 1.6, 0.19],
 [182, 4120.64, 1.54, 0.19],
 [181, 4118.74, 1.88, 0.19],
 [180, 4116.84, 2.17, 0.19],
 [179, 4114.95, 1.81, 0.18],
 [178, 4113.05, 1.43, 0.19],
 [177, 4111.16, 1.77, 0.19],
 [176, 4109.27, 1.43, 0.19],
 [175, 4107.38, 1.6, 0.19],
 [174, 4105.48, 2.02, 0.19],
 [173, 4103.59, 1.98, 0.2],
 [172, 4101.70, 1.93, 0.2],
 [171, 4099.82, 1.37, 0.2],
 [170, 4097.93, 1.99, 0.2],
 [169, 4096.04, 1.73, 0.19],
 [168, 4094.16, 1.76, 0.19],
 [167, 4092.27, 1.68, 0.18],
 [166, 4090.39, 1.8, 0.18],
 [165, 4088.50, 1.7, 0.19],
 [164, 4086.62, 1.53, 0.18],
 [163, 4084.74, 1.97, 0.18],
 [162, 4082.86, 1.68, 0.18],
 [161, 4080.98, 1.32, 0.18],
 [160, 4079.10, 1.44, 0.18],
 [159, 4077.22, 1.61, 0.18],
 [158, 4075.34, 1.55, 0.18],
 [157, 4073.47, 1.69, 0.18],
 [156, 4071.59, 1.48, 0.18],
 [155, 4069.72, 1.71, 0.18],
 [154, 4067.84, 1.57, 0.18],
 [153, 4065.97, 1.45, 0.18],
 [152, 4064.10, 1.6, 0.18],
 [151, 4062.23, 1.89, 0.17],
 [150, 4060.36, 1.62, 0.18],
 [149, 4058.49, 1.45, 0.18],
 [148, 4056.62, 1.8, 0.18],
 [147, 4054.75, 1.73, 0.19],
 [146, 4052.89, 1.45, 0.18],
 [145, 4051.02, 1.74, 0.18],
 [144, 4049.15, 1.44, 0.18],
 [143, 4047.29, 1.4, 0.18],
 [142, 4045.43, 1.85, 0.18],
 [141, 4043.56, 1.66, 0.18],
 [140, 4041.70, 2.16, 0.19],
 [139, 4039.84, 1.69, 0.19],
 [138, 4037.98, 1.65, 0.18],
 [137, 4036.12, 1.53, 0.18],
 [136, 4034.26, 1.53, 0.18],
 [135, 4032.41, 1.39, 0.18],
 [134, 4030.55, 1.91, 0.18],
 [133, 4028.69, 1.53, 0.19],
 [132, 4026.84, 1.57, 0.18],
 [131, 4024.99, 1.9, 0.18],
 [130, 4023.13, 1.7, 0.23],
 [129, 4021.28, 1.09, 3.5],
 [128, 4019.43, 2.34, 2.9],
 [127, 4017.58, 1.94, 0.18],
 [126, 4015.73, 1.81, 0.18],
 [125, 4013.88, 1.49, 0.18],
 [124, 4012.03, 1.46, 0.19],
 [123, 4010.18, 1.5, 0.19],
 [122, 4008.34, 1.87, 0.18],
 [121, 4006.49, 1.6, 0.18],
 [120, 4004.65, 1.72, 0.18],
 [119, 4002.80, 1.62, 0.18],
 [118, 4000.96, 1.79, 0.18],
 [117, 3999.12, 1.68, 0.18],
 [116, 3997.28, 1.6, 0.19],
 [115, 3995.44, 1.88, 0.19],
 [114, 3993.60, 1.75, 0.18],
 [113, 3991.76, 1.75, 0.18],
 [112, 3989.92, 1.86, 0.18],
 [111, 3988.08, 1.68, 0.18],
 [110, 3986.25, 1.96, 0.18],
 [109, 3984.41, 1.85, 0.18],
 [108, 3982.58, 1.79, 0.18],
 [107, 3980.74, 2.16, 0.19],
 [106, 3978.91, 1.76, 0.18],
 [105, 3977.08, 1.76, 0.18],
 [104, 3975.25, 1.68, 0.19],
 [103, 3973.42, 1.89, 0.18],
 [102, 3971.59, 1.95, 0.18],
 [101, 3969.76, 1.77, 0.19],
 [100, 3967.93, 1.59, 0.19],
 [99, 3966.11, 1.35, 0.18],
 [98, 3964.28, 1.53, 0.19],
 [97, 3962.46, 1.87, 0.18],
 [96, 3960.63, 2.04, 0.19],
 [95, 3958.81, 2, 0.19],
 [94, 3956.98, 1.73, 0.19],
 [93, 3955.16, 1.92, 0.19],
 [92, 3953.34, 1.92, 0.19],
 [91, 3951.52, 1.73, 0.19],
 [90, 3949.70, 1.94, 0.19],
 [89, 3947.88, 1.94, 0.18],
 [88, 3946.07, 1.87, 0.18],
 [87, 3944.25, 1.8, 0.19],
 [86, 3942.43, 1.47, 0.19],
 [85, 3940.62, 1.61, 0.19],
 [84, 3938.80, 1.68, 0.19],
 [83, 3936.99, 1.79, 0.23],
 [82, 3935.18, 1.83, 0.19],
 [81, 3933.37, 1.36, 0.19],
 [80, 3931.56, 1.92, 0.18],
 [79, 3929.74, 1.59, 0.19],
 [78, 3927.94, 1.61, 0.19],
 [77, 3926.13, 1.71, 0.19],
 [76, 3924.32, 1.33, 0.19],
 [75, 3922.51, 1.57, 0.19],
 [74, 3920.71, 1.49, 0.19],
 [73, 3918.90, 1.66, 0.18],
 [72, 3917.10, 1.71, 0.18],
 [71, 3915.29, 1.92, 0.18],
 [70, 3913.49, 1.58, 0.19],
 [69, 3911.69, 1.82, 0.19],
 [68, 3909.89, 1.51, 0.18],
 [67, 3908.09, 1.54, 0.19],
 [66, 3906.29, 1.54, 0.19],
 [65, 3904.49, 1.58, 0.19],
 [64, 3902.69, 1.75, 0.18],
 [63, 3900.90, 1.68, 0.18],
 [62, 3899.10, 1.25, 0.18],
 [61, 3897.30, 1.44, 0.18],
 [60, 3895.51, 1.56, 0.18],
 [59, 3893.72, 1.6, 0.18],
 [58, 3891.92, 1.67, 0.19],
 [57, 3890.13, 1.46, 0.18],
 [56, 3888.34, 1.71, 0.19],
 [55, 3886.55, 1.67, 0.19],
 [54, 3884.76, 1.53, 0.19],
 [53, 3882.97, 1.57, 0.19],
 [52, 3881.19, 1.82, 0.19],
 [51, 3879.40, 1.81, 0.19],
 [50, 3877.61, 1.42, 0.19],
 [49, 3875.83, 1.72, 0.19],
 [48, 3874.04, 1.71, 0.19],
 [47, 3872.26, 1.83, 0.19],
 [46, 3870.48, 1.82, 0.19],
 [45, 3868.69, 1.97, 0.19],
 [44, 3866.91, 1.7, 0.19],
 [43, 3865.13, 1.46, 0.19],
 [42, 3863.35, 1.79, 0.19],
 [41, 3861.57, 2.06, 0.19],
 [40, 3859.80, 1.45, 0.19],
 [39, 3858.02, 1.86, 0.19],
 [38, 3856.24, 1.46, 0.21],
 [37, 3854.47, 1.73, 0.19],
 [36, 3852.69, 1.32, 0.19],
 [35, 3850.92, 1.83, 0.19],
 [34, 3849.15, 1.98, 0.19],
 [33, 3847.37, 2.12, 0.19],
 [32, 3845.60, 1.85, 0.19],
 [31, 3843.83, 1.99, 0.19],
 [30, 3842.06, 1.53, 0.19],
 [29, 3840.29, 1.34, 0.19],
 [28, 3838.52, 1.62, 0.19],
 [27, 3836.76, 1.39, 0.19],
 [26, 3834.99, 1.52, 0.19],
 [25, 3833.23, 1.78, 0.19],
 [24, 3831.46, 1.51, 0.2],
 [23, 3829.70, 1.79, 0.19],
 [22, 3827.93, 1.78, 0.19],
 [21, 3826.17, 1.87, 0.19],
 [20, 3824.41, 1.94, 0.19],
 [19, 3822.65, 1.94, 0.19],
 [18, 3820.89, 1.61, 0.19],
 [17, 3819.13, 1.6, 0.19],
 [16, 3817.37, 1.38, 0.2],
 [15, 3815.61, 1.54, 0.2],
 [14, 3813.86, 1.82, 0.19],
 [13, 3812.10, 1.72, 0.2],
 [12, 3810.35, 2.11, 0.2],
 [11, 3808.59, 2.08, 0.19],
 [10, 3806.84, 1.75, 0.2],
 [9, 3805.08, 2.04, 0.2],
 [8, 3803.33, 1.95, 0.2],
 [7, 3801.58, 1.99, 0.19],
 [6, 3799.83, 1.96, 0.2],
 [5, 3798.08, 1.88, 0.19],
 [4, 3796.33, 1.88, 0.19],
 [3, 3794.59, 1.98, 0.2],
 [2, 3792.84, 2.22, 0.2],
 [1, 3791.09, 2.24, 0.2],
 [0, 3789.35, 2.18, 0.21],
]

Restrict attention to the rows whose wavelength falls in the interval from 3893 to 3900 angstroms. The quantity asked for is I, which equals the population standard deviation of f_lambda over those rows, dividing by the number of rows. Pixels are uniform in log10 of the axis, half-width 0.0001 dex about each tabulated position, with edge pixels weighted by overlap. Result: 0.14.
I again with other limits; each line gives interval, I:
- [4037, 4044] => 0.21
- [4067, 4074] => 0.09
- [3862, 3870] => 0.18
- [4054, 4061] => 0.13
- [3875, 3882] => 0.16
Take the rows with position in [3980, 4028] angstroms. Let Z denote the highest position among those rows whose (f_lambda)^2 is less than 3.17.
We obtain 4026.84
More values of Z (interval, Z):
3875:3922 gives 3920.71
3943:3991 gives 3988.08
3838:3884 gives 3882.97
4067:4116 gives 4113.05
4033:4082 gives 4080.98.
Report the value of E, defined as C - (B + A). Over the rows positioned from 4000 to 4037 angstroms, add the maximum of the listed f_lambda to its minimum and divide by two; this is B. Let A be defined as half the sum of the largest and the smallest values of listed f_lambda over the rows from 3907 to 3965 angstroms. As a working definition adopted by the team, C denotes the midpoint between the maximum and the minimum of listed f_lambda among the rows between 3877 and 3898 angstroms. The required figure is -1.78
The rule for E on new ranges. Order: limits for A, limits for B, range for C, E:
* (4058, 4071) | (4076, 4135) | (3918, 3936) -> -1.79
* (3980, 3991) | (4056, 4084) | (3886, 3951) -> -1.93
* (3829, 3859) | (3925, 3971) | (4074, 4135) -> -1.67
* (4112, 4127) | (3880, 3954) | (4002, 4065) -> -1.68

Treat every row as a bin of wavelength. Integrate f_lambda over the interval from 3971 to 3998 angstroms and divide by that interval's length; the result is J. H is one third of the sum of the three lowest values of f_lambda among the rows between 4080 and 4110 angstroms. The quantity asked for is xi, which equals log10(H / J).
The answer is -0.12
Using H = 1.37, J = 1.82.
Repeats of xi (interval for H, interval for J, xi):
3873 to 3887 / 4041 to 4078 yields -0.04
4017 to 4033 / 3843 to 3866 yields -0.12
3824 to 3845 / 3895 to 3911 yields -0.04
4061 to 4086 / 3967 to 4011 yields -0.10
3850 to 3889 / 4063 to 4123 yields -0.08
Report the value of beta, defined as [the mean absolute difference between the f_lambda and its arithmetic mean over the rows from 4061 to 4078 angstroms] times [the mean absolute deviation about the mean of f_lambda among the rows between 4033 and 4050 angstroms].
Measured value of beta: 0.016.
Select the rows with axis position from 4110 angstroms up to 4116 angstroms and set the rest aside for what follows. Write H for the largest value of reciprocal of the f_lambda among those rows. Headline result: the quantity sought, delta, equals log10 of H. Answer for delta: -0.155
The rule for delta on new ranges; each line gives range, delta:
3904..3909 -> -0.188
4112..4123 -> -0.155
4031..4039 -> -0.143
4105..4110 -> -0.155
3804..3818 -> -0.140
